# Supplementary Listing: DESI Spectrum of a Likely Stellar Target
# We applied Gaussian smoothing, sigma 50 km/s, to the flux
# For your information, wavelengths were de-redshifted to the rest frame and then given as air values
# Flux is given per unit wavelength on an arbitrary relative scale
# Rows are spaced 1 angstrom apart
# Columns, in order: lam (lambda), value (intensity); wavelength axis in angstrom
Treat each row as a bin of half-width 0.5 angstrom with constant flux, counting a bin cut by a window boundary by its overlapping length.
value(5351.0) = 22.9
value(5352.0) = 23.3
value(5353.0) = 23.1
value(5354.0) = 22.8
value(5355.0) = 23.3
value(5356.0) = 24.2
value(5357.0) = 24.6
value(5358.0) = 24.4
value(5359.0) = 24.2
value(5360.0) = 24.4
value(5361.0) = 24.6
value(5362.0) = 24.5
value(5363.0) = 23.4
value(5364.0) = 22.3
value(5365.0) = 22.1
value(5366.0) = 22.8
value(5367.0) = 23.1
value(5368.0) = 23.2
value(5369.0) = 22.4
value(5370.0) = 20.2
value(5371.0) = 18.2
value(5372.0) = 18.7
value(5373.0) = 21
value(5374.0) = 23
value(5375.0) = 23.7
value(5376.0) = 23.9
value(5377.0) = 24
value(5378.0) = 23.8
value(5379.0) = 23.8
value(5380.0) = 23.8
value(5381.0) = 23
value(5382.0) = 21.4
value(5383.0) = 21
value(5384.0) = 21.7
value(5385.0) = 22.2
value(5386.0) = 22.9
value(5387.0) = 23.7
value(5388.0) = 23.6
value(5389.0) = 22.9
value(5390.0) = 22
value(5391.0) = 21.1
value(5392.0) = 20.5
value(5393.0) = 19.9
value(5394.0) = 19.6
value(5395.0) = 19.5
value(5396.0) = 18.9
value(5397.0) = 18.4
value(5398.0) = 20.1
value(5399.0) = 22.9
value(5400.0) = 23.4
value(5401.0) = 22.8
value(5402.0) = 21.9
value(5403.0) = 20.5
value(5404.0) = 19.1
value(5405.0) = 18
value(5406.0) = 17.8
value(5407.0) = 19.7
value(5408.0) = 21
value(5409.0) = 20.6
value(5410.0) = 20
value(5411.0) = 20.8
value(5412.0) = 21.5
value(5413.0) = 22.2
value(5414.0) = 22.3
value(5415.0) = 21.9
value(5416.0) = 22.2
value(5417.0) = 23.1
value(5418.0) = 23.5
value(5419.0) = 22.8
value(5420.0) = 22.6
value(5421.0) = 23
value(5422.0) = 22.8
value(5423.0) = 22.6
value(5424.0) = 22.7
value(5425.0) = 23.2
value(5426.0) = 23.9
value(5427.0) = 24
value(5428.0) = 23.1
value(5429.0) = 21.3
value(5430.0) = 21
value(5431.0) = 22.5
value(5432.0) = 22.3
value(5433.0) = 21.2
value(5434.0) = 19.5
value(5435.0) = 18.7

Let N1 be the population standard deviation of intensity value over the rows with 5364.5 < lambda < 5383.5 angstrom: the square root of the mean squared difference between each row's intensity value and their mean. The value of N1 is 1.71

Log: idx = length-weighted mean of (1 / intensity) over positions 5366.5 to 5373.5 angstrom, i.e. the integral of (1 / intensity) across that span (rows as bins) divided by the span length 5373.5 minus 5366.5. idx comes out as 0.0481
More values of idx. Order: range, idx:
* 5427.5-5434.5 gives 0.0465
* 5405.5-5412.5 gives 0.0497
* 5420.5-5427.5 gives 0.0432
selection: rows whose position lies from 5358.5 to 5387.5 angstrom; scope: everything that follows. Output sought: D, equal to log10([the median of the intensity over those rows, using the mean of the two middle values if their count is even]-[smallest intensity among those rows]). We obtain 0.68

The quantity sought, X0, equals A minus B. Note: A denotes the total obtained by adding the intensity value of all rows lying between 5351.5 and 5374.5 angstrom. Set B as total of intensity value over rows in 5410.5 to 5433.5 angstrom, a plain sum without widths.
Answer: 7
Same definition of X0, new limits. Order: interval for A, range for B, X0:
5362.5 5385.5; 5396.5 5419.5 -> 26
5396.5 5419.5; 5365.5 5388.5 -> -29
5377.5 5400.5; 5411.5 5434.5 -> -15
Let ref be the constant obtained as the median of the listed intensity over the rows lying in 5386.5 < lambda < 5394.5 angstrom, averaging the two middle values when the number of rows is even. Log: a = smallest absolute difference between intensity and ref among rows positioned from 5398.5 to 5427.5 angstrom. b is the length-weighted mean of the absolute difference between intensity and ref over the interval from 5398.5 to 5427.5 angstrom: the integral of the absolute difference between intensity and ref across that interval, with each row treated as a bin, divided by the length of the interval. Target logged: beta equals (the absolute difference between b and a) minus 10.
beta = -8.64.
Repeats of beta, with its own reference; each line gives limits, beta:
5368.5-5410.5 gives -8.50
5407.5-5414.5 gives -9.30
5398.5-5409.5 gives -8.63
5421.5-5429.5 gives -8.79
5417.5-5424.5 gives -9.74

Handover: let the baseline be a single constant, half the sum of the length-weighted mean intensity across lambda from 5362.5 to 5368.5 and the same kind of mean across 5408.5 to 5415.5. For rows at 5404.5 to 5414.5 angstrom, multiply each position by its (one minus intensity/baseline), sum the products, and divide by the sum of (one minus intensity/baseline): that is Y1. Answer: 5407.2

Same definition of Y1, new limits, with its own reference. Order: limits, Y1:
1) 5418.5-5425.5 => 5422.2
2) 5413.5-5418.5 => 5417.4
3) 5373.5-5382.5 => 5377.2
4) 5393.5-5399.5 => 5395.8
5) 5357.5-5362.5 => 5360.1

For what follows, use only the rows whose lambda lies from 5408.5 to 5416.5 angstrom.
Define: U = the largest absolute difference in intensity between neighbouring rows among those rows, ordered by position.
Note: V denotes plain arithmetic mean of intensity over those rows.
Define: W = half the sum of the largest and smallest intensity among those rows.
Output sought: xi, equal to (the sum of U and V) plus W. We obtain 43.4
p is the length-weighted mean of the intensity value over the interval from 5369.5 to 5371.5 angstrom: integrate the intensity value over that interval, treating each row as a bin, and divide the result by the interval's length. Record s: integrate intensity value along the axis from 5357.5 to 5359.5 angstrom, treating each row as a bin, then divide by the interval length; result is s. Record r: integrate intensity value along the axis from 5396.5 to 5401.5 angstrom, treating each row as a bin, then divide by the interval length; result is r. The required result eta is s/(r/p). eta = 21.7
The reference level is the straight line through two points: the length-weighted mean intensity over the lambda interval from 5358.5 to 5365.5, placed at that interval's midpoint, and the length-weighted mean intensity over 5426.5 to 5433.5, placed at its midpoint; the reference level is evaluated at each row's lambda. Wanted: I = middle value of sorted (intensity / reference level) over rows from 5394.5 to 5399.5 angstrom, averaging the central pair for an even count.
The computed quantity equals 0.85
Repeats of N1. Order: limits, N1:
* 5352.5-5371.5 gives 1.57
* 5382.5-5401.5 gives 1.64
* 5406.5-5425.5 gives 1.09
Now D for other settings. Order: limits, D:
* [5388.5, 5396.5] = 0.11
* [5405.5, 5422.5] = 0.64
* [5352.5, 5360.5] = 0.15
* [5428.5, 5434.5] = 0.24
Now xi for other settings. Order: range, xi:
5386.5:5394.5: 44.2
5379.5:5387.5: 46.5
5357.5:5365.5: 48.2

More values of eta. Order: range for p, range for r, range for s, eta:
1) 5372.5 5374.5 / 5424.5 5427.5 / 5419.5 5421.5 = 21.2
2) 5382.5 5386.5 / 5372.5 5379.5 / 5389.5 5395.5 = 19.2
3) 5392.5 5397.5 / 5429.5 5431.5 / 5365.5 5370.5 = 19.8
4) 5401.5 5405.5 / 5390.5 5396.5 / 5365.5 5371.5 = 21.6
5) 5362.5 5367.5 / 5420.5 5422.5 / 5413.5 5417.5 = 22.2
